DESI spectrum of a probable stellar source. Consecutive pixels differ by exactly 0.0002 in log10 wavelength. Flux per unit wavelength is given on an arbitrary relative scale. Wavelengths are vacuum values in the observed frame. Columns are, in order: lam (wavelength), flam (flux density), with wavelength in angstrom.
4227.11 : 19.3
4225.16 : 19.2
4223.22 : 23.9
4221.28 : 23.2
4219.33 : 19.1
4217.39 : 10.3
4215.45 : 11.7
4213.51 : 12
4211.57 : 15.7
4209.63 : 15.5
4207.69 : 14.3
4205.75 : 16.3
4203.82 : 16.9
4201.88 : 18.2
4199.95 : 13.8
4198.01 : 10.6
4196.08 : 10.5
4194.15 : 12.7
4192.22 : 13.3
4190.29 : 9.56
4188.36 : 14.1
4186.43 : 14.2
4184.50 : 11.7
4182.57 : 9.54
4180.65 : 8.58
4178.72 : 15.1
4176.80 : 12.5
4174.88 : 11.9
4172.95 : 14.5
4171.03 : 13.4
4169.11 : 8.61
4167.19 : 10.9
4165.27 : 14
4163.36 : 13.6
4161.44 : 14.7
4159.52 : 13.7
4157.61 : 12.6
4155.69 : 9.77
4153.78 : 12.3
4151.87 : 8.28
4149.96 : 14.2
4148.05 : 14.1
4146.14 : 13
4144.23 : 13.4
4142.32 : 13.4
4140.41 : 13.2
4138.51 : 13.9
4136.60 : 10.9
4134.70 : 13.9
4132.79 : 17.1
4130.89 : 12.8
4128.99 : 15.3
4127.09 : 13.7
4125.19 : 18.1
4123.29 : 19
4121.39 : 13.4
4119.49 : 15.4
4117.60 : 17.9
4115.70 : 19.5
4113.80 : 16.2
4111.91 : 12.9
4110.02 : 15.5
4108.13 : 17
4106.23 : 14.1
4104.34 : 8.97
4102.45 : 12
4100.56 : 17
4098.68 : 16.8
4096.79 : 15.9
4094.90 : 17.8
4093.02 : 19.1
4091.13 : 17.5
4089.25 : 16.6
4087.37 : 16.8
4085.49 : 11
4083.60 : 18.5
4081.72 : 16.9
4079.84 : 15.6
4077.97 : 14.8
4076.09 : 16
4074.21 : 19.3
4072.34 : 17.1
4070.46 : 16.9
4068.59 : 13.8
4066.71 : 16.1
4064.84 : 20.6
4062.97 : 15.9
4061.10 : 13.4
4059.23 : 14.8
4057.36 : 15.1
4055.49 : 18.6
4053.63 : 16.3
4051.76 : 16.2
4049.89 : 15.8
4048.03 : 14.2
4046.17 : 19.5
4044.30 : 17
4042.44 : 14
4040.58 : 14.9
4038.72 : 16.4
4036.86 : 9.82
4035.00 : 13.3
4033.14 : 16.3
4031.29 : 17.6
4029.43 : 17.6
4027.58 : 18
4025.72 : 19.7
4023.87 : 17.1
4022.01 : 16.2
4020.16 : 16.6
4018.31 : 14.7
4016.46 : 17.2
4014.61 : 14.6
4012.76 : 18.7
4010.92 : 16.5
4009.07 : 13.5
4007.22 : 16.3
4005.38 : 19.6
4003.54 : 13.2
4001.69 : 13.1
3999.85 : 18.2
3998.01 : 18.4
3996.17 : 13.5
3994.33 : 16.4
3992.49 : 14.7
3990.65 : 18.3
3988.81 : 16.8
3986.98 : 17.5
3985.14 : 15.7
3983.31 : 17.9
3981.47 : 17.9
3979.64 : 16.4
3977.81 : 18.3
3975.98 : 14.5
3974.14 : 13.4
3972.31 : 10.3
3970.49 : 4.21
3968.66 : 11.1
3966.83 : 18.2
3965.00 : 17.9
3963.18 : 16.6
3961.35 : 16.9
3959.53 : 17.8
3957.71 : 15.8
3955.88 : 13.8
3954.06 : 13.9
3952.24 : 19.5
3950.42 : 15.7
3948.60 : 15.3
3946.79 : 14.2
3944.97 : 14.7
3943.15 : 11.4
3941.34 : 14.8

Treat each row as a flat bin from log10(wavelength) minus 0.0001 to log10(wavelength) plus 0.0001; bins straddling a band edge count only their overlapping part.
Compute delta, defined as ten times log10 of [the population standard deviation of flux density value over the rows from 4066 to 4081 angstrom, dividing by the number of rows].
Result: 1.9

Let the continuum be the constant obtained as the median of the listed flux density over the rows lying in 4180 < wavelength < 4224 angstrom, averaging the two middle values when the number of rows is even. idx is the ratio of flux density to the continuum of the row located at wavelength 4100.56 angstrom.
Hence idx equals 1.2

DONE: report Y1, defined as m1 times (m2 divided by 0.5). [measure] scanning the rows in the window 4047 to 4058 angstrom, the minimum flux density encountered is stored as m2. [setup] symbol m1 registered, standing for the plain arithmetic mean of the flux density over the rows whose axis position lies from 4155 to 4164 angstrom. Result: 366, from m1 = 12.9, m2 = 14.2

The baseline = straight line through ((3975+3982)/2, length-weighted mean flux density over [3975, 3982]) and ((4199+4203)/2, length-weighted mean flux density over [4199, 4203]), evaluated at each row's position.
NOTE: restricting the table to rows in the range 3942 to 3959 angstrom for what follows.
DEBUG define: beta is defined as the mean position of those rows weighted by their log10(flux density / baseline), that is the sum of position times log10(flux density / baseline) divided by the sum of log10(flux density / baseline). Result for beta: 3948.3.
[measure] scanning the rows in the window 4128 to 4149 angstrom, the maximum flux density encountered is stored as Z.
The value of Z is 17.1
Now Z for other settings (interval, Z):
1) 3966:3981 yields 18.3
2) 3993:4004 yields 18.4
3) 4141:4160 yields 14.2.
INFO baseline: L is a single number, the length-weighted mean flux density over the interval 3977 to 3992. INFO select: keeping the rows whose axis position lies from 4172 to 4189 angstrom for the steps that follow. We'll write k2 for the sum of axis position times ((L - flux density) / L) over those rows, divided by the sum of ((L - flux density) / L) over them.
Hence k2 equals 4180.7 angstrom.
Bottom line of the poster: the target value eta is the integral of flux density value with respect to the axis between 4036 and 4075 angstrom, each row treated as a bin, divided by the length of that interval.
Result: 16.0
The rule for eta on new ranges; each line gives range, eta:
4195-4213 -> 14.6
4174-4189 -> 12.2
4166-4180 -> 12.4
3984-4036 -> 16.4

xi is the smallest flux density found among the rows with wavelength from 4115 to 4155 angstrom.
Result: 8.28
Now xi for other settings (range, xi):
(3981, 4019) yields 13.1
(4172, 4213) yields 8.58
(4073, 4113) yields 8.97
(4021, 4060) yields 9.82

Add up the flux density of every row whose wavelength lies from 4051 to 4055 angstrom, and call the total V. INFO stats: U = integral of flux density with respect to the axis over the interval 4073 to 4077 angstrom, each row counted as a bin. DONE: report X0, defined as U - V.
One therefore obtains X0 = 38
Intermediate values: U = 71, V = 32.5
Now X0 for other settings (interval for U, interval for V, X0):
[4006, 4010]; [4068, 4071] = 30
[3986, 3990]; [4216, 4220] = 39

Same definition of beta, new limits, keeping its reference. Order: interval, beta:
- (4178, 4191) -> 4184.5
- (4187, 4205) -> 4193.5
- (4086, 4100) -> 4092.7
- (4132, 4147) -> 4140.4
